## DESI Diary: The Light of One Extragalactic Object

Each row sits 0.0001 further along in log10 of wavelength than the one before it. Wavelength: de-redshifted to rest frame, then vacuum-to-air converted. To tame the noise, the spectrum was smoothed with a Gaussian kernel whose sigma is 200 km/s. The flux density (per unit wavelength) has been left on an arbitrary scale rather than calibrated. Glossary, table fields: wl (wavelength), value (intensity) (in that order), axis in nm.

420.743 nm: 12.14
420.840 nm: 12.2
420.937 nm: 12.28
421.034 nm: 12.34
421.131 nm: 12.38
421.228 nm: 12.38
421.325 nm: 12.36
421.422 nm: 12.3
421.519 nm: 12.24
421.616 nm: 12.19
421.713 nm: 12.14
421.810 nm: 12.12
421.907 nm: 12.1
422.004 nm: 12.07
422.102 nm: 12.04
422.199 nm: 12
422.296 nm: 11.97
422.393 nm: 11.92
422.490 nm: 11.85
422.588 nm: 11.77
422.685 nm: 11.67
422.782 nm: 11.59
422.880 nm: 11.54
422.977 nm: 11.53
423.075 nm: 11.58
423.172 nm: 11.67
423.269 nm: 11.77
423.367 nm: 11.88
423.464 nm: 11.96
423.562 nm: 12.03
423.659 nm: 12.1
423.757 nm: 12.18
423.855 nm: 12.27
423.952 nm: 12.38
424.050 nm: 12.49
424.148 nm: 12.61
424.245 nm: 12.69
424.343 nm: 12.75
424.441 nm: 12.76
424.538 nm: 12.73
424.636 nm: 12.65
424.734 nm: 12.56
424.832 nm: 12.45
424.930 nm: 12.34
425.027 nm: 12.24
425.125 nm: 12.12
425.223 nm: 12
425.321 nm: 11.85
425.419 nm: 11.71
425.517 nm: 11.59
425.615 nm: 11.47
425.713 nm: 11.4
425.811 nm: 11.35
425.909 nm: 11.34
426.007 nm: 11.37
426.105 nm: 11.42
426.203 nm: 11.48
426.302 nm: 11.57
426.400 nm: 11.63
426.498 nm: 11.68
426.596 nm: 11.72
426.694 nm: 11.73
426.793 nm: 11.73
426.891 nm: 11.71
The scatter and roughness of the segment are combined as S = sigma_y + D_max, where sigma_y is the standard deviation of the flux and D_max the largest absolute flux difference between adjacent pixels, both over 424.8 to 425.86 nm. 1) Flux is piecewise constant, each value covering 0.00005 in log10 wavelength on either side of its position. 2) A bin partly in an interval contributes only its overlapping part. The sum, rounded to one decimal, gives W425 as 0.5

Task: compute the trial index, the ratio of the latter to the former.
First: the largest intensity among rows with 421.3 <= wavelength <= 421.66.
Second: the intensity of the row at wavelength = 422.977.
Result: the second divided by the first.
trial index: 0.93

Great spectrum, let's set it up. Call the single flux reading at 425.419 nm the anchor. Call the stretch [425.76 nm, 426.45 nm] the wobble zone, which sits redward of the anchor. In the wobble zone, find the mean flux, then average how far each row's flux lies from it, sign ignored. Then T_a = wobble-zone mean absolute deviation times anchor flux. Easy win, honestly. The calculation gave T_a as 1.1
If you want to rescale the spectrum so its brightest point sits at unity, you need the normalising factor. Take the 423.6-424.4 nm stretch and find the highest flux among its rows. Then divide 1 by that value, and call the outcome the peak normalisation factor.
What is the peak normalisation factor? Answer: 0.0784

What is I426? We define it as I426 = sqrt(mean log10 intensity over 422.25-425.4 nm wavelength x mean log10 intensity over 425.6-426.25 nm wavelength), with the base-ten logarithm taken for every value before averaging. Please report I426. 1.07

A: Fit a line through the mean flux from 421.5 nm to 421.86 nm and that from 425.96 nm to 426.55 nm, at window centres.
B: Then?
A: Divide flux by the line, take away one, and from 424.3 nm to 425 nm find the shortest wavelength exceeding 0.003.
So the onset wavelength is 424.343 nm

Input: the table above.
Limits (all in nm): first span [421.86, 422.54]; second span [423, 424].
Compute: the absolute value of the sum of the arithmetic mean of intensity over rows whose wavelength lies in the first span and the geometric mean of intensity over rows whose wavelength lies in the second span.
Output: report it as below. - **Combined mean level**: 24.0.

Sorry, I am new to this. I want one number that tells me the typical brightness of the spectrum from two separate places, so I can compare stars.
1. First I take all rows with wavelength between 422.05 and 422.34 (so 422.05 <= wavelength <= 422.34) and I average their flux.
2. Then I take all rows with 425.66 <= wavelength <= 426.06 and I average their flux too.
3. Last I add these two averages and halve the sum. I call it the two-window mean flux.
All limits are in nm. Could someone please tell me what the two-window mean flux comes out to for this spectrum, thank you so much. 11.68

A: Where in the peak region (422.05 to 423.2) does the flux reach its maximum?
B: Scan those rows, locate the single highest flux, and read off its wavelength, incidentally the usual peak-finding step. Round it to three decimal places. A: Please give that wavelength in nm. 422.102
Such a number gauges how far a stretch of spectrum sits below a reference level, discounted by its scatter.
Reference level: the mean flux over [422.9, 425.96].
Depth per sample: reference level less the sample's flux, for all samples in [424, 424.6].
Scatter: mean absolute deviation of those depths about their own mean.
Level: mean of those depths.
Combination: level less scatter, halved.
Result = -0.34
